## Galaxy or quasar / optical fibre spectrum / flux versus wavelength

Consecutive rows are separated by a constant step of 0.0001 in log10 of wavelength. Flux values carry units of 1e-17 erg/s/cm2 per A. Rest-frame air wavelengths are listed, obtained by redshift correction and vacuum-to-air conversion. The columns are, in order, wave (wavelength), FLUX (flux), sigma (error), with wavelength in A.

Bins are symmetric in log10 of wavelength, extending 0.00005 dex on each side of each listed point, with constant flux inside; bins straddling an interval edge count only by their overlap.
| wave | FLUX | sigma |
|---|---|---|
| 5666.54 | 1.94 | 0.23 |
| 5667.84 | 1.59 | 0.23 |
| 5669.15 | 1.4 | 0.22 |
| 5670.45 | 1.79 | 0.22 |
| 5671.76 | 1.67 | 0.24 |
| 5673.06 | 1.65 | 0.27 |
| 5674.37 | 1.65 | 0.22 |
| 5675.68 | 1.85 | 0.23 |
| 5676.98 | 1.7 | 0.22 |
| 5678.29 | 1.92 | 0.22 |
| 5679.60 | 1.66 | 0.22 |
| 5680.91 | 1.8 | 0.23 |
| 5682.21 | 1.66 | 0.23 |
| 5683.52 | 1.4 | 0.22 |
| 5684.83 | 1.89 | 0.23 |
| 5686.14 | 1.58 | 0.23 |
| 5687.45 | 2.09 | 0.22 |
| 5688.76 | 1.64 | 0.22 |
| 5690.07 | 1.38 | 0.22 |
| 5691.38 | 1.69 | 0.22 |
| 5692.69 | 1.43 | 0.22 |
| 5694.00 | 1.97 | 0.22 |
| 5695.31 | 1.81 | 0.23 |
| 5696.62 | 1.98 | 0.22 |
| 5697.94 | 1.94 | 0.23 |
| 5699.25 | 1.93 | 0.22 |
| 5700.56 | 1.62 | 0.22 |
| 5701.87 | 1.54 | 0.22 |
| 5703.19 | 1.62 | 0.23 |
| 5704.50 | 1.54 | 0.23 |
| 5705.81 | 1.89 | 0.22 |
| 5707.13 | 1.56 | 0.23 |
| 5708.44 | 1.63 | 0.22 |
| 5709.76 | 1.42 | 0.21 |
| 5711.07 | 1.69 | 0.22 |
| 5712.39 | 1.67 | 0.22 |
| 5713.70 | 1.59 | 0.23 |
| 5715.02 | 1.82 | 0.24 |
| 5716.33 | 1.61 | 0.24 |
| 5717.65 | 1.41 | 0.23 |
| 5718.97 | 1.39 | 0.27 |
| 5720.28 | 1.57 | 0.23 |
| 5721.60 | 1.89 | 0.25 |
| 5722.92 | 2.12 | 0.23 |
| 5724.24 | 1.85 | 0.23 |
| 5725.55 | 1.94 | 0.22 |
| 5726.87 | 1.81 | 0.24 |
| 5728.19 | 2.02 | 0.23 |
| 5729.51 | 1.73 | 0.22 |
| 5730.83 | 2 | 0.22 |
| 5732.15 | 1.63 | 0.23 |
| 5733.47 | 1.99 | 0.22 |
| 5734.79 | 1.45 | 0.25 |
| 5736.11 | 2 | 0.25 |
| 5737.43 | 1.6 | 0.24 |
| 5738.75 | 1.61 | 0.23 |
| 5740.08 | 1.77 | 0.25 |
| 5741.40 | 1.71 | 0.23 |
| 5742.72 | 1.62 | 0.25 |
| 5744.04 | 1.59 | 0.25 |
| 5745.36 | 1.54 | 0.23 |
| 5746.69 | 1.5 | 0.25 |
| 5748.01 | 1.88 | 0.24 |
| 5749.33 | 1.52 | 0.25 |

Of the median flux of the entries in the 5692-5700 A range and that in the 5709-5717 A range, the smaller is 1.64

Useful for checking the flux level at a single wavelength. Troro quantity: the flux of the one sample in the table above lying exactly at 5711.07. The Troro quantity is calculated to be 1.69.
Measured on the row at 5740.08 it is 1.77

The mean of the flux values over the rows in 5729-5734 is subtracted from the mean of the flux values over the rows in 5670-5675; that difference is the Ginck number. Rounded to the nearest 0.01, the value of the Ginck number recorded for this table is -0.15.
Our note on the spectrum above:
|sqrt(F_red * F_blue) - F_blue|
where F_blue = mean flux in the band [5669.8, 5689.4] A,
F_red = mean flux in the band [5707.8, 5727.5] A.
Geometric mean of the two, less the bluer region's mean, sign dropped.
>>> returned 0.018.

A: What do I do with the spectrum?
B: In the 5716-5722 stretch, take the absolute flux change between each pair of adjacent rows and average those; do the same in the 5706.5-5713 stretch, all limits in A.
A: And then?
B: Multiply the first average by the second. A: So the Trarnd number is 0.026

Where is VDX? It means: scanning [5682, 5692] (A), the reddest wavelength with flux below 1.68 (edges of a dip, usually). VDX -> 5690.07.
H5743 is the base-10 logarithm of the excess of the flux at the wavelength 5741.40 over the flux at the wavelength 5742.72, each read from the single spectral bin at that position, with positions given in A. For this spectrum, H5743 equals -1.0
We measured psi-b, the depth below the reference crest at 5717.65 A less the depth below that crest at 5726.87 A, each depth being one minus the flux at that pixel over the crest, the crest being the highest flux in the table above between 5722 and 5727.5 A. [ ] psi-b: 0.19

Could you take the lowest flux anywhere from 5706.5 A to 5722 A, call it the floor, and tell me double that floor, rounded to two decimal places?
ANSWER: 2.78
